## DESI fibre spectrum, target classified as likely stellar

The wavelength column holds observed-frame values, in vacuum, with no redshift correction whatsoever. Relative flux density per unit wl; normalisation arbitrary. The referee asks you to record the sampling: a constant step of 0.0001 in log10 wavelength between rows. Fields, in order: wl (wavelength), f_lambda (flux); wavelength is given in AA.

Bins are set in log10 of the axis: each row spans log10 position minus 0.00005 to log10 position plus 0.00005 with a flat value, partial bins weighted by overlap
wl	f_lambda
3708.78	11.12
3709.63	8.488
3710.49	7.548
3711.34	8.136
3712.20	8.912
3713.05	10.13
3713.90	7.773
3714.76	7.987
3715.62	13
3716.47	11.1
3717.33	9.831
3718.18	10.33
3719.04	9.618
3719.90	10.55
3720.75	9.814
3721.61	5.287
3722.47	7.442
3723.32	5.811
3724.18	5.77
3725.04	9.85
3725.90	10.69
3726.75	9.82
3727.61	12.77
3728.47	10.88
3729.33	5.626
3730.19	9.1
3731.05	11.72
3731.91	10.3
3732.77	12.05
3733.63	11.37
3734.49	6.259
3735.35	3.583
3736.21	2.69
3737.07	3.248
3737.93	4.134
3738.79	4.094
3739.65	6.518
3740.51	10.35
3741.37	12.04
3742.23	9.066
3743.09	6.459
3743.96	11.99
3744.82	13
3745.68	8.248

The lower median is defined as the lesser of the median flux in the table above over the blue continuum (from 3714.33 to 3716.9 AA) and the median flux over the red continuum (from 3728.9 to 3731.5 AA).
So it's 9.1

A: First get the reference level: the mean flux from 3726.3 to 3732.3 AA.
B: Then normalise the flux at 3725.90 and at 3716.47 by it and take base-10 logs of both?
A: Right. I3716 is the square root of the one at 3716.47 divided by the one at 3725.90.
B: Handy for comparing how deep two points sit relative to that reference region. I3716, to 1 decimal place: 1.3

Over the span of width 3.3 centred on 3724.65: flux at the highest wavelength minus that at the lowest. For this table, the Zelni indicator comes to 5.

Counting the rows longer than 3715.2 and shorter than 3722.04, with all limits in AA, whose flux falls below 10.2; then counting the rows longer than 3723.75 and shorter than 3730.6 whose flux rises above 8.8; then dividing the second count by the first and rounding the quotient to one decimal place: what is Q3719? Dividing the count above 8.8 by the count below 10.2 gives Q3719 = 1.5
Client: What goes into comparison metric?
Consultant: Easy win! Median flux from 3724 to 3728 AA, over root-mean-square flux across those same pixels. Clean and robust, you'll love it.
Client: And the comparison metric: 0.98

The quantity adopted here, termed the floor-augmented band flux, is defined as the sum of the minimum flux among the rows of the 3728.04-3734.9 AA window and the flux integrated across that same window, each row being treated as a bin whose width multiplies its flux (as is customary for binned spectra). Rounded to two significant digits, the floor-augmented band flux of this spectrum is 72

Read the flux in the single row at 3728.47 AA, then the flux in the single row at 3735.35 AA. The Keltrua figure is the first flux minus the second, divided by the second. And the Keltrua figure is 2.0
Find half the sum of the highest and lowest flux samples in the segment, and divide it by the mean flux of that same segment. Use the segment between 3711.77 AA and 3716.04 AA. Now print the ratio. 1.09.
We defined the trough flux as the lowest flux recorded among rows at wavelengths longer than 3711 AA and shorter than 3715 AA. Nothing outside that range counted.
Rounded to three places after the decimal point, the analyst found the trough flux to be 7.773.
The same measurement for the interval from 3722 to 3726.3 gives 5.770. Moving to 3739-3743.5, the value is 6.459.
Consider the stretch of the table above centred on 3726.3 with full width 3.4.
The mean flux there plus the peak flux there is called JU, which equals 24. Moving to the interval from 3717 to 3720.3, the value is 21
